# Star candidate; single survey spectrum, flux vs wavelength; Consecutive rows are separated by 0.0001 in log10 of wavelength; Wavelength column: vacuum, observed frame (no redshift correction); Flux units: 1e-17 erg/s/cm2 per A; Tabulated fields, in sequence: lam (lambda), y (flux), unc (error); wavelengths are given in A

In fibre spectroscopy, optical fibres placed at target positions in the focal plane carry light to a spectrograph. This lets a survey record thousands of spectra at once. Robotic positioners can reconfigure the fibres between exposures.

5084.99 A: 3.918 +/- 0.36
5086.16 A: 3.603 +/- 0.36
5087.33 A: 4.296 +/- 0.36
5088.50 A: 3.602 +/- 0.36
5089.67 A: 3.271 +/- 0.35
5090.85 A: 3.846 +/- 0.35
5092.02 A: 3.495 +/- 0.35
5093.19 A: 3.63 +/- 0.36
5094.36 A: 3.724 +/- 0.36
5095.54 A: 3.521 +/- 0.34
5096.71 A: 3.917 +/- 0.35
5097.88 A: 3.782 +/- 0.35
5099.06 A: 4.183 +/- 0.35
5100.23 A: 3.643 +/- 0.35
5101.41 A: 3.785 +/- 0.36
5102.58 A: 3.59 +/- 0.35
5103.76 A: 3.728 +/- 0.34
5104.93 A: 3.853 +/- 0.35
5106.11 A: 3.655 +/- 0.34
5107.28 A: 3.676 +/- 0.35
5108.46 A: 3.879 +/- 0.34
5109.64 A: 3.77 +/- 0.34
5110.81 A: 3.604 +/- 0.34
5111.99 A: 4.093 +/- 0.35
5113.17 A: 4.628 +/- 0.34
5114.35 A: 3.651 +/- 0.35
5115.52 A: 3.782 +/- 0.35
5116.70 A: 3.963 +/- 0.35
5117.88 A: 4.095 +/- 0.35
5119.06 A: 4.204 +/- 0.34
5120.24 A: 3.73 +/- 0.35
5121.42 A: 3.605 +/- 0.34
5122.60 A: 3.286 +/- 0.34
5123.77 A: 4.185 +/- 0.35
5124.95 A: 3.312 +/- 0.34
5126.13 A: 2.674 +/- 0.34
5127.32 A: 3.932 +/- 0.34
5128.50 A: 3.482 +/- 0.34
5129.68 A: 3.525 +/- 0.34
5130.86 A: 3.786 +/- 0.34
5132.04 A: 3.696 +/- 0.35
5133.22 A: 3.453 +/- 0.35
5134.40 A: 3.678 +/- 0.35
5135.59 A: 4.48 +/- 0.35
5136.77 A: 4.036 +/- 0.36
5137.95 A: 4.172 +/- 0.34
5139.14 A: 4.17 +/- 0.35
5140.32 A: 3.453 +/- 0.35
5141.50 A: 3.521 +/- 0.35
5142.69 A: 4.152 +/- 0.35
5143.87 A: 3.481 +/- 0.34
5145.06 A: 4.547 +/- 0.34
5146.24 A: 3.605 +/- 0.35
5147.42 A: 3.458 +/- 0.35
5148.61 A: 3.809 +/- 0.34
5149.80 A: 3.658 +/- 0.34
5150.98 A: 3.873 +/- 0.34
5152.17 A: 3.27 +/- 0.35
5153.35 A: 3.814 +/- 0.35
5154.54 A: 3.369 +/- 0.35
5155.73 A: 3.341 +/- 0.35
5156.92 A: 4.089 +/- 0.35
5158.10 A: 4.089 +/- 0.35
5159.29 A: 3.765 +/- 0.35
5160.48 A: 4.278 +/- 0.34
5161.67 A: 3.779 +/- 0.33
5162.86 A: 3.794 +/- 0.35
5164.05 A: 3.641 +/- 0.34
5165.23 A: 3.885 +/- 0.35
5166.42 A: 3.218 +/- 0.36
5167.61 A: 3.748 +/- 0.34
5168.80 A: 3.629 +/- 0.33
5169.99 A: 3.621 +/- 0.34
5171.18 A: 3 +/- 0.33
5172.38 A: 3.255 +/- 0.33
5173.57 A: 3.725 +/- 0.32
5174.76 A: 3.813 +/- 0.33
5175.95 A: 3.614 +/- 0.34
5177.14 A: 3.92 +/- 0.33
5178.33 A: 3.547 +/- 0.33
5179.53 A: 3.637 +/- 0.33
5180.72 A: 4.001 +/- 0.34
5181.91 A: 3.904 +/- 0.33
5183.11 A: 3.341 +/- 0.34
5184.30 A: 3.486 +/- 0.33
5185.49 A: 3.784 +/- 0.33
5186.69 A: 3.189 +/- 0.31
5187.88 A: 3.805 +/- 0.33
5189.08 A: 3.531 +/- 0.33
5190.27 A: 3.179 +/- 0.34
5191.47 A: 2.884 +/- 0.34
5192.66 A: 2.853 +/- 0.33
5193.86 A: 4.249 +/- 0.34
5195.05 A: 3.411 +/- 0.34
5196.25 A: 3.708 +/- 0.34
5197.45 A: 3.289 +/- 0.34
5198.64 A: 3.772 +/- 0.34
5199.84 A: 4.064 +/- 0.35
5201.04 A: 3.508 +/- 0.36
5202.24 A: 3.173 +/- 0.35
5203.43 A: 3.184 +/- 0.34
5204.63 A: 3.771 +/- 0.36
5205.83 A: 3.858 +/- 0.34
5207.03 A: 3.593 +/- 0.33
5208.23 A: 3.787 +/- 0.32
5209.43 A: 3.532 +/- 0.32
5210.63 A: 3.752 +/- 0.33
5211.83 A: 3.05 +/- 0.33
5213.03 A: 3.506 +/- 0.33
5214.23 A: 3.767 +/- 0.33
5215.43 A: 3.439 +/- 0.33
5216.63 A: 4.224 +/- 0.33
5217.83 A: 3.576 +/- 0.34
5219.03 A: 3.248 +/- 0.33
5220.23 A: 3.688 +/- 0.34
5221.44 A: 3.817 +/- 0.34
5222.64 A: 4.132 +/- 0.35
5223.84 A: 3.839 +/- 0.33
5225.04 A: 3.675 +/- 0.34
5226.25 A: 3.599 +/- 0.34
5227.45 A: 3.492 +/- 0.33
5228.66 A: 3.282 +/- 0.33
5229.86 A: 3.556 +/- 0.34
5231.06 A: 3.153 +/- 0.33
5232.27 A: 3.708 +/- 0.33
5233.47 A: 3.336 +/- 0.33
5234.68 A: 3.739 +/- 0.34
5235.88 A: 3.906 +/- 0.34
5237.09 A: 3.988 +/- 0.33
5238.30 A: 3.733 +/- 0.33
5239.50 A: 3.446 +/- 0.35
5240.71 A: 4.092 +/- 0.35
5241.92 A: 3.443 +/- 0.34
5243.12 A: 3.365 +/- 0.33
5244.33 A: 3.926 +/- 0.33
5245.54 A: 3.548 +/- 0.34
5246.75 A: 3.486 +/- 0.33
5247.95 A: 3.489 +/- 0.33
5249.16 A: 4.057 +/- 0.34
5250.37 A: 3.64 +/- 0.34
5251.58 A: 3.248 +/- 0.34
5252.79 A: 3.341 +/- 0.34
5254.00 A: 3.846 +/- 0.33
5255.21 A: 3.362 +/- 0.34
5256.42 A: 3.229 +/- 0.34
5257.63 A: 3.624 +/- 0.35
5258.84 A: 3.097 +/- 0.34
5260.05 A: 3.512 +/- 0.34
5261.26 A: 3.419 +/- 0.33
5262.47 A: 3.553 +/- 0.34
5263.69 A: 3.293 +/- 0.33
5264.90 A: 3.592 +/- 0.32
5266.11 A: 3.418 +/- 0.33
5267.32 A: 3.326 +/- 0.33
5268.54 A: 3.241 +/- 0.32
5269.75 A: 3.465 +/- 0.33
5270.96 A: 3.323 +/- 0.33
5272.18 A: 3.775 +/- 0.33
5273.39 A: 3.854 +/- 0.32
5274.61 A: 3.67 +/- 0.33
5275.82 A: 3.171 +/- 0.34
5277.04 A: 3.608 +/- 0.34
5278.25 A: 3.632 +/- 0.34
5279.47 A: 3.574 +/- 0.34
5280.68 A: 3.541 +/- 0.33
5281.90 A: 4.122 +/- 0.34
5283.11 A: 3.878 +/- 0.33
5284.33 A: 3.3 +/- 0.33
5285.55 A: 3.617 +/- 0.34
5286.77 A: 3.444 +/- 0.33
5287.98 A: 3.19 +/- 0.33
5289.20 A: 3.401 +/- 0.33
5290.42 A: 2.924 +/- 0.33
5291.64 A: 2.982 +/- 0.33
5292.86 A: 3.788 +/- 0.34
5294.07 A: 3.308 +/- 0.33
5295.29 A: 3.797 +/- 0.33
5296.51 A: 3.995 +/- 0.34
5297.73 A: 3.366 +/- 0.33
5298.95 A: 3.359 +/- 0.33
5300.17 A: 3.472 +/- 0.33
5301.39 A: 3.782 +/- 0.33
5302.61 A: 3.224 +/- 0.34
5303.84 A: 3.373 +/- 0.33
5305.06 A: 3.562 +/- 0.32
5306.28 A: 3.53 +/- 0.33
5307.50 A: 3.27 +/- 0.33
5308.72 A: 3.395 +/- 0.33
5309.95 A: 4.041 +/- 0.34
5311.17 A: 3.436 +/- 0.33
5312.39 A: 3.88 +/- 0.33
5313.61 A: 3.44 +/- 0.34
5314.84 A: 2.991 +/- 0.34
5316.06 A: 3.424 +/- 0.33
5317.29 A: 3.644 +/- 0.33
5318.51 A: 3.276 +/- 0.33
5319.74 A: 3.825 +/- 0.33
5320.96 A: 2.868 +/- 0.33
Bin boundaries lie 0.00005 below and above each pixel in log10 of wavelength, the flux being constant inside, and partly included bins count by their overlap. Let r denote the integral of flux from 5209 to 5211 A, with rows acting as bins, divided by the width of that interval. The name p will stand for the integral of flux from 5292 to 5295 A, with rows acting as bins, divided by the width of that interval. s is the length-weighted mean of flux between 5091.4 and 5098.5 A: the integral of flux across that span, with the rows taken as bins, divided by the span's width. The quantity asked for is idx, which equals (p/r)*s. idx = 3.6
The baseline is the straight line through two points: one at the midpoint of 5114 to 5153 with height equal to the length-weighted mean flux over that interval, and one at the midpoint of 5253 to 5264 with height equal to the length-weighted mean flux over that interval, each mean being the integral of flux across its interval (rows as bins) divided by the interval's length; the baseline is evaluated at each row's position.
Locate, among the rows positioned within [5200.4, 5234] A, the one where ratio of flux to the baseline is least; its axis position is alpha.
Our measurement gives 5211.83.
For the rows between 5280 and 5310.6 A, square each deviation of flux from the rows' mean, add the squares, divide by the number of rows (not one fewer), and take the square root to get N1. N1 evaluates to 0.30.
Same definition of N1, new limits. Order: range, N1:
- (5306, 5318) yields 0.28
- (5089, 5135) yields 0.32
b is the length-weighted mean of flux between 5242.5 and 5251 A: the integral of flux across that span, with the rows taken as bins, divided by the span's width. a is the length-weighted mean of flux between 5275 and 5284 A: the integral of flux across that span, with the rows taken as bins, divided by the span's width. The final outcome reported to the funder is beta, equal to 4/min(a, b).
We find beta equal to 1.10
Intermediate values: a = 3.64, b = 3.64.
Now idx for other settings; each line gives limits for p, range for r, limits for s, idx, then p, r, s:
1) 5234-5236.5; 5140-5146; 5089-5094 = 3.5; 3.80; 3.84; 3.57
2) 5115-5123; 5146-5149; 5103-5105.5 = 4.0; 3.82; 3.61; 3.78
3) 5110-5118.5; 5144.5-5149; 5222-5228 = 3.9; 3.97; 3.86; 3.75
